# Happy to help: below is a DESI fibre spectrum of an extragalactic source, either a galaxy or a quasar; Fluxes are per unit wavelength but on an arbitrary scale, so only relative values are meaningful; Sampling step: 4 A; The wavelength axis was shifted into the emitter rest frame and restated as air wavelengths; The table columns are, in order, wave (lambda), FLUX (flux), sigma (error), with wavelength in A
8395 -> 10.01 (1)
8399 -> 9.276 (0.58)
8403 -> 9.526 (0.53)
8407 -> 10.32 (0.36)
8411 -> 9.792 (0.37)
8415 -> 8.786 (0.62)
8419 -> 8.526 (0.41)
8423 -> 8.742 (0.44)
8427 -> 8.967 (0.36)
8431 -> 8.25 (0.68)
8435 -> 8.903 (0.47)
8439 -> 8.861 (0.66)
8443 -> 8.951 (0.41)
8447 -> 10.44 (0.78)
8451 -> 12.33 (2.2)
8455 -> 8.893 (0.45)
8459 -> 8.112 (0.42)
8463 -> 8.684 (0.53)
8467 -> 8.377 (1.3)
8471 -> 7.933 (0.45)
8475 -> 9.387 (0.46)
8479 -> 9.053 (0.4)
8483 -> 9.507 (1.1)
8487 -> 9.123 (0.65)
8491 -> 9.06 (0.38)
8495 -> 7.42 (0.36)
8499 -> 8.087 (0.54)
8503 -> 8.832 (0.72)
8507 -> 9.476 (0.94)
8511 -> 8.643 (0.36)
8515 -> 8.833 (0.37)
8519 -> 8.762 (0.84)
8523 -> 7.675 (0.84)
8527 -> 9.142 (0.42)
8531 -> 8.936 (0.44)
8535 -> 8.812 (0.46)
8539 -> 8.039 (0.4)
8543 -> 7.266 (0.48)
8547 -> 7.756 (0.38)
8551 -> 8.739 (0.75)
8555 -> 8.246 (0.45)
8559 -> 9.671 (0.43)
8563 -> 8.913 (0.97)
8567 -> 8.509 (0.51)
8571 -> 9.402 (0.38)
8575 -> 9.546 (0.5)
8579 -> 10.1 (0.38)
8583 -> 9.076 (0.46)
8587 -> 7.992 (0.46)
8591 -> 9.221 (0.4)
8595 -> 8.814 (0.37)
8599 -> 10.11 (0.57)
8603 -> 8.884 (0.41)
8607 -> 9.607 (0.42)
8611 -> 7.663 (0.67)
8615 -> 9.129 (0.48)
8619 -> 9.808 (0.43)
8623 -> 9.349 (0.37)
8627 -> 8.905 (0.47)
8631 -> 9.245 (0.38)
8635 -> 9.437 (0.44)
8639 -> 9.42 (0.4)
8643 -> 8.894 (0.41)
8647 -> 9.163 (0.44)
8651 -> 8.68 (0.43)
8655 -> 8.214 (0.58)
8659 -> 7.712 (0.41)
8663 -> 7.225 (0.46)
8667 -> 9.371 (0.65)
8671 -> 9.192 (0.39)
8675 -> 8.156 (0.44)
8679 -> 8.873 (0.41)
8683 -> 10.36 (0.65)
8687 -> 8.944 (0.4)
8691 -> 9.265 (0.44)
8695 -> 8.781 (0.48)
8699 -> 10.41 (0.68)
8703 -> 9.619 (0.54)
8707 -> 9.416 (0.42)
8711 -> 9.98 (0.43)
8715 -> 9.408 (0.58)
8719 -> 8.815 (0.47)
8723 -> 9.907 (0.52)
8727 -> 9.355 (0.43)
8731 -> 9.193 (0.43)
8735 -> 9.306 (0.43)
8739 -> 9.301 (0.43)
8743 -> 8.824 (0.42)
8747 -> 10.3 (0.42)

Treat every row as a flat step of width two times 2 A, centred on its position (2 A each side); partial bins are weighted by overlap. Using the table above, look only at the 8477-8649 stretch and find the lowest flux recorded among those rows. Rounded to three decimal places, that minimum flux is 7.266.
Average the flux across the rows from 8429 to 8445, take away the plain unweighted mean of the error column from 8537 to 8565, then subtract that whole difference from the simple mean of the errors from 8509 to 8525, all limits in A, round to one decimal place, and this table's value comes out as -7.6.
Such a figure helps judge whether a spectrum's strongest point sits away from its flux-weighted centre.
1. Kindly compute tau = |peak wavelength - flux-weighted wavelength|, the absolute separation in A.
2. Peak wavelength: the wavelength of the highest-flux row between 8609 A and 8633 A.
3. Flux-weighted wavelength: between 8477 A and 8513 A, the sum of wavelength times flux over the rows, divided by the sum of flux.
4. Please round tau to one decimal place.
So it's 124.2 A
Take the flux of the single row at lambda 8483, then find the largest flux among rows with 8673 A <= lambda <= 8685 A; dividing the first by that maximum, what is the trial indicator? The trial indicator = 0.918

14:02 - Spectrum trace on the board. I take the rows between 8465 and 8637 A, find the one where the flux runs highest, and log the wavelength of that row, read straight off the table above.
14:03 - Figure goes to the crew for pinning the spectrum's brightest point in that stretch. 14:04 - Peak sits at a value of 8599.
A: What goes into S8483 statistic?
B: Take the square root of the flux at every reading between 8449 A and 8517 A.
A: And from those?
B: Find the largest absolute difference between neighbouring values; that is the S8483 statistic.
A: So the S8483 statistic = 0.5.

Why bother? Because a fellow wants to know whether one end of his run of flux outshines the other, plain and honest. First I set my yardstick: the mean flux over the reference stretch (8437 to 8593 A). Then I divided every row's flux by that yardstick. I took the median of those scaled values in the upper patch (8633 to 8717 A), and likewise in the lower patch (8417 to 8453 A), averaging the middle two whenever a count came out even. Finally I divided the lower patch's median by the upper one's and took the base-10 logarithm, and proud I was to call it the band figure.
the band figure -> -0.014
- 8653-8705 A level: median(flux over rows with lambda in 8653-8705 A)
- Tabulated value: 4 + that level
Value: 12.9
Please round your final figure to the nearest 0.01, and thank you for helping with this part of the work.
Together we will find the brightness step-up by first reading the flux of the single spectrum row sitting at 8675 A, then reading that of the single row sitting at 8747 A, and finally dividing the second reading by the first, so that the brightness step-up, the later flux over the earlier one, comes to 1.26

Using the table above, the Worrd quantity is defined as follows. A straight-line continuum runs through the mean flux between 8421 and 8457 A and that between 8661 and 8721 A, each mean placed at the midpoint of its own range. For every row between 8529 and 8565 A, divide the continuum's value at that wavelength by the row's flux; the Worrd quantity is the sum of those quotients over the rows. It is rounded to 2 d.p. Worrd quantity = 9.92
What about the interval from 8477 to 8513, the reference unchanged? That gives 9.60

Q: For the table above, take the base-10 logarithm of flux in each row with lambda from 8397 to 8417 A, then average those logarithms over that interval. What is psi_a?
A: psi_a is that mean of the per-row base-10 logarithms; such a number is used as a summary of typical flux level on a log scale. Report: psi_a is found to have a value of 0.98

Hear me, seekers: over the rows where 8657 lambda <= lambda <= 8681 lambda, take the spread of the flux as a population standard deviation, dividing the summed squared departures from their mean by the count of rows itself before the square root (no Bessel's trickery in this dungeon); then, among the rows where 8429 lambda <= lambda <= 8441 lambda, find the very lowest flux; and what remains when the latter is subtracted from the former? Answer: -7.5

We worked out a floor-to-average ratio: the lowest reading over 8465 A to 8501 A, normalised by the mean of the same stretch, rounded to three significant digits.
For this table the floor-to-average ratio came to 0.857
